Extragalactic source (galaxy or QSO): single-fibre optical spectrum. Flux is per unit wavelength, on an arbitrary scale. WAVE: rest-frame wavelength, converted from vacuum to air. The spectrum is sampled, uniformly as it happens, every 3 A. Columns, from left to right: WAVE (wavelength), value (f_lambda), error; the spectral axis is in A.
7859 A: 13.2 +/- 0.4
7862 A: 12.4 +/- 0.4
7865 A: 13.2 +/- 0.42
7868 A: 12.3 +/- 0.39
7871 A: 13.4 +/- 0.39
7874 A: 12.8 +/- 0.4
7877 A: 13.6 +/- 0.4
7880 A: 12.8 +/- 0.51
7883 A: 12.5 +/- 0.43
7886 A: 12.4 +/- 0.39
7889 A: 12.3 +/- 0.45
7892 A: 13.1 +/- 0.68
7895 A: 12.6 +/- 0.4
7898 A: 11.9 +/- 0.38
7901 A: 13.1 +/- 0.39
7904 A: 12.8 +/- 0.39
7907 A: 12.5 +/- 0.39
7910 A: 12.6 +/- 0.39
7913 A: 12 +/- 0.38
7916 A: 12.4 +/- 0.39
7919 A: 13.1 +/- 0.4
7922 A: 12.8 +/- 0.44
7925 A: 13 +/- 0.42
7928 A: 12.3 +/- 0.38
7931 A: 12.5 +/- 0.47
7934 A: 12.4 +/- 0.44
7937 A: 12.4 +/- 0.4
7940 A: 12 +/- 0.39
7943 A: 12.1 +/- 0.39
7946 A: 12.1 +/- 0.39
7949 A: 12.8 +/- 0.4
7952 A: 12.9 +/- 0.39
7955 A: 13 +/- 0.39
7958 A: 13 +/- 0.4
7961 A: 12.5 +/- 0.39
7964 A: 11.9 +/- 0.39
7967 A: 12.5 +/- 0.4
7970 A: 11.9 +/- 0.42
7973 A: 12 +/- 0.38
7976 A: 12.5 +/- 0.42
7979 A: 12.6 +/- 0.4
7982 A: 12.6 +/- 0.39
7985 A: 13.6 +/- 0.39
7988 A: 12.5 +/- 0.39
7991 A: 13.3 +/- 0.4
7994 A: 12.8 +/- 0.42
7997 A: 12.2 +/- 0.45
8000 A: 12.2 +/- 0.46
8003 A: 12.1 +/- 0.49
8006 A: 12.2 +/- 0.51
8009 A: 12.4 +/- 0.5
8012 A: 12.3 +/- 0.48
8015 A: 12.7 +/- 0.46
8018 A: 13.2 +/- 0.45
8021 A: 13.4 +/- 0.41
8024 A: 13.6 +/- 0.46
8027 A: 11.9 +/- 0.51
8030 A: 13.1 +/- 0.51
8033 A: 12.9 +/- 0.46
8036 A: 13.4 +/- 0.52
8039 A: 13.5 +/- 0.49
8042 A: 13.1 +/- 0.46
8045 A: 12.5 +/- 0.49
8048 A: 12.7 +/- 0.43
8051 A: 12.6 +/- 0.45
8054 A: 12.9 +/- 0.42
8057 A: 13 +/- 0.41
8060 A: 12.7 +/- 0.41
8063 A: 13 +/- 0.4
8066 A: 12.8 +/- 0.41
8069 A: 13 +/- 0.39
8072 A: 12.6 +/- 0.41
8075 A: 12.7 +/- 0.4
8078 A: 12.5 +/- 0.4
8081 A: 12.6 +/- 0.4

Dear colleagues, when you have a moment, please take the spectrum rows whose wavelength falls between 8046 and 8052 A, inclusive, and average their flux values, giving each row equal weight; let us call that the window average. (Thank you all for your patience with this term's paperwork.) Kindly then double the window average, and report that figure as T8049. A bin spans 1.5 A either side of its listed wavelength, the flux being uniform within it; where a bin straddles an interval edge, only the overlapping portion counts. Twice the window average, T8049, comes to 25.3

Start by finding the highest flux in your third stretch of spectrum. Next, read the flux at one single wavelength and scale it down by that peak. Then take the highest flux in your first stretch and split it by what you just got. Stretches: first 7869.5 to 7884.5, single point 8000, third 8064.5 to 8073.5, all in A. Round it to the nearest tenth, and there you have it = 14.5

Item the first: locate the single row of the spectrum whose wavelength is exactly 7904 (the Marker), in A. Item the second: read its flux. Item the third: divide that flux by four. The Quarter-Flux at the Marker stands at 3.20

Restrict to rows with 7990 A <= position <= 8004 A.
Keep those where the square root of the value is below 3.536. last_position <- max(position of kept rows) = 8003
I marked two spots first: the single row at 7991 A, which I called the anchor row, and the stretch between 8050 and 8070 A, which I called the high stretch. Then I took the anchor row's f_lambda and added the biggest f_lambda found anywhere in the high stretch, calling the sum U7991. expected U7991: 26.3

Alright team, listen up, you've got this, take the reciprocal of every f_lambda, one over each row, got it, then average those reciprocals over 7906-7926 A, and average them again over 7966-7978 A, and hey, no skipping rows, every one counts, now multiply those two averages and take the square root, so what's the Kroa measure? 0.0805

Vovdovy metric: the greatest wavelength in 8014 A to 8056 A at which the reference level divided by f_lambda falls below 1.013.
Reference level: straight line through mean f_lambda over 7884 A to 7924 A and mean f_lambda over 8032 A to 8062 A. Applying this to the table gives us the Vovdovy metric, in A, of 8054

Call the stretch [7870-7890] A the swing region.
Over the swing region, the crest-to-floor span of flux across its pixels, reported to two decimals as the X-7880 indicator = 1.30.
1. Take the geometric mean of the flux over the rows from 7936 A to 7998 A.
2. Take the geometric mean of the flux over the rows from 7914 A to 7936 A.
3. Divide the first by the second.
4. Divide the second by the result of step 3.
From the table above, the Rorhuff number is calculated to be 12.8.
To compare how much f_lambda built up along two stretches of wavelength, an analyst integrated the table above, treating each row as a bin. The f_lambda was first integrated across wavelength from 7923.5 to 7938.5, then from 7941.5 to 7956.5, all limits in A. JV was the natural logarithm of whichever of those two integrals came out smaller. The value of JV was 5.235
